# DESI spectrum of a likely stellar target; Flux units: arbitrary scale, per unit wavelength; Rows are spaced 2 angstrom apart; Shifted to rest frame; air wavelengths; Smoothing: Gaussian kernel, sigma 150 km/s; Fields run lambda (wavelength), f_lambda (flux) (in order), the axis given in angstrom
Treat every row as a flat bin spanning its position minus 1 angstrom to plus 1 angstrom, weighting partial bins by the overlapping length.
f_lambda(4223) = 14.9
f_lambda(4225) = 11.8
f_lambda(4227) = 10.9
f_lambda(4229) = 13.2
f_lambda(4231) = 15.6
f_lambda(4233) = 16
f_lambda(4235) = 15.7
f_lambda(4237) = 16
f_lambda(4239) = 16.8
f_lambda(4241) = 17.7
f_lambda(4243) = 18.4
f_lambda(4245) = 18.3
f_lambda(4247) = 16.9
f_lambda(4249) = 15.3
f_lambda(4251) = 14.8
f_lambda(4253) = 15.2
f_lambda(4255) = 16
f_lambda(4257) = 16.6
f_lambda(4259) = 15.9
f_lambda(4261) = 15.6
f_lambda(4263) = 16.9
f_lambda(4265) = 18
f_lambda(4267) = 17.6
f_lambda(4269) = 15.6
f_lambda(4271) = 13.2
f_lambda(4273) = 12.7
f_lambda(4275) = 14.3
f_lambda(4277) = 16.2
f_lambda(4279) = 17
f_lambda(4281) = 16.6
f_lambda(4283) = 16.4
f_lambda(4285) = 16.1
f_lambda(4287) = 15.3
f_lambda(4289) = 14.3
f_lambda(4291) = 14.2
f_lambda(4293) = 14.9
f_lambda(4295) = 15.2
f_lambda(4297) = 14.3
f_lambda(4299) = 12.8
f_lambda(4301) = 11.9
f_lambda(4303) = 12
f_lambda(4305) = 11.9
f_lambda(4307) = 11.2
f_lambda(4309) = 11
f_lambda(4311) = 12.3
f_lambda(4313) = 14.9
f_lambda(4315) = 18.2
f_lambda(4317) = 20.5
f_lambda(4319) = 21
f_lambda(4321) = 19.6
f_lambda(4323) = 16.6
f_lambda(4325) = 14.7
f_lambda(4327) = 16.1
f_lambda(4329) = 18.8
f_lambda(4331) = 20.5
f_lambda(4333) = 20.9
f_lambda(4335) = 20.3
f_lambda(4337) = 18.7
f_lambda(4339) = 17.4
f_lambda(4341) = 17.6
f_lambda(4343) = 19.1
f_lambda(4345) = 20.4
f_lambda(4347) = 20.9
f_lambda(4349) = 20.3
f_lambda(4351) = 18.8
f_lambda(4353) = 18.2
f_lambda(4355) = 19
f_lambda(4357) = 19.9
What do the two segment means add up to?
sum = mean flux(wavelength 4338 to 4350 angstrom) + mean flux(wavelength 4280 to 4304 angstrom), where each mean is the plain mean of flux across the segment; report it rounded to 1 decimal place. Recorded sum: 33.8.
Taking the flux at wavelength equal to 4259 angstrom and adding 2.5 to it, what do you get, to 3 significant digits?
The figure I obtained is 18.4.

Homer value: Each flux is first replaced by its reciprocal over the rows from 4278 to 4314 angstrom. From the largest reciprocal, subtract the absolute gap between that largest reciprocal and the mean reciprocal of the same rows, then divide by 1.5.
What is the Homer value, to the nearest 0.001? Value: 0.048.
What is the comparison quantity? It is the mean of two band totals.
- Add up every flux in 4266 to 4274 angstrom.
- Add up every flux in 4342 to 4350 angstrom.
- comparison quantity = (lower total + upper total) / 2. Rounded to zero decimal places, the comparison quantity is 70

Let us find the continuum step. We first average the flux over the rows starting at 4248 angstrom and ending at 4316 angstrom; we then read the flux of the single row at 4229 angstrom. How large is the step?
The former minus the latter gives 1.6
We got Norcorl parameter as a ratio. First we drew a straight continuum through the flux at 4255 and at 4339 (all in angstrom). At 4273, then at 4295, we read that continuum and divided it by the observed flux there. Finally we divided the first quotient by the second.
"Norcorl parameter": 1.17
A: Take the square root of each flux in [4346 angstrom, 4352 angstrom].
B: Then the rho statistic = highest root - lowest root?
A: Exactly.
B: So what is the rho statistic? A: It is 0.24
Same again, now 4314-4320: 0.32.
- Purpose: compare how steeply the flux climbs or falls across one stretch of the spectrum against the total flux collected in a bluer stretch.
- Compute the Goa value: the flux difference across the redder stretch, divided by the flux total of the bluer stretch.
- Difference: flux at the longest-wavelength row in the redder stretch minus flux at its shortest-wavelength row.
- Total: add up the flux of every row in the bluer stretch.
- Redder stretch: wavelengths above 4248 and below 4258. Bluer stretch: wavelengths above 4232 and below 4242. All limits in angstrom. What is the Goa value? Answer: 0.016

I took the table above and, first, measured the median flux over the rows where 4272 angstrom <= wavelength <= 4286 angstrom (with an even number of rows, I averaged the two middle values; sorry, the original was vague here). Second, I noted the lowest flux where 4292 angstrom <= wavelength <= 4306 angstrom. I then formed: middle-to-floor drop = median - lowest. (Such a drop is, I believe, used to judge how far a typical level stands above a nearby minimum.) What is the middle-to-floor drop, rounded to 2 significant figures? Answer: 4.3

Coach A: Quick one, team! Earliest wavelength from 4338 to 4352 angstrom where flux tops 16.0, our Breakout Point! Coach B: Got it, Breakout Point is 4339 angstrom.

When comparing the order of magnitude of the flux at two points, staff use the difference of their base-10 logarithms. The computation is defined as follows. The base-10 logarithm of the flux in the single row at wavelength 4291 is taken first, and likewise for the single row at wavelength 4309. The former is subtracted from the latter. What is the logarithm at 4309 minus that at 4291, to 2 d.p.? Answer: -0.11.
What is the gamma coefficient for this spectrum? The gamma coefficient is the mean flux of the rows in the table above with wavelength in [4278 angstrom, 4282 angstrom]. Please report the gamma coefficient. 16.8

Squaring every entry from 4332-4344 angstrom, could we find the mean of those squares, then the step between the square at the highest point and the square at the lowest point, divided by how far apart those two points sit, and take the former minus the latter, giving 370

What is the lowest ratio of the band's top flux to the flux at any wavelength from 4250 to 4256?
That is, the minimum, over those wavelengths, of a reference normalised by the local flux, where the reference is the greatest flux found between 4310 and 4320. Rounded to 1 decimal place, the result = 1.3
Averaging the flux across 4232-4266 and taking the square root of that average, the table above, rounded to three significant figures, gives 4.06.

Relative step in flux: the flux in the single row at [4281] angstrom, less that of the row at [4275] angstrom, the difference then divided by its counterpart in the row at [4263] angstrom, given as 0.14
